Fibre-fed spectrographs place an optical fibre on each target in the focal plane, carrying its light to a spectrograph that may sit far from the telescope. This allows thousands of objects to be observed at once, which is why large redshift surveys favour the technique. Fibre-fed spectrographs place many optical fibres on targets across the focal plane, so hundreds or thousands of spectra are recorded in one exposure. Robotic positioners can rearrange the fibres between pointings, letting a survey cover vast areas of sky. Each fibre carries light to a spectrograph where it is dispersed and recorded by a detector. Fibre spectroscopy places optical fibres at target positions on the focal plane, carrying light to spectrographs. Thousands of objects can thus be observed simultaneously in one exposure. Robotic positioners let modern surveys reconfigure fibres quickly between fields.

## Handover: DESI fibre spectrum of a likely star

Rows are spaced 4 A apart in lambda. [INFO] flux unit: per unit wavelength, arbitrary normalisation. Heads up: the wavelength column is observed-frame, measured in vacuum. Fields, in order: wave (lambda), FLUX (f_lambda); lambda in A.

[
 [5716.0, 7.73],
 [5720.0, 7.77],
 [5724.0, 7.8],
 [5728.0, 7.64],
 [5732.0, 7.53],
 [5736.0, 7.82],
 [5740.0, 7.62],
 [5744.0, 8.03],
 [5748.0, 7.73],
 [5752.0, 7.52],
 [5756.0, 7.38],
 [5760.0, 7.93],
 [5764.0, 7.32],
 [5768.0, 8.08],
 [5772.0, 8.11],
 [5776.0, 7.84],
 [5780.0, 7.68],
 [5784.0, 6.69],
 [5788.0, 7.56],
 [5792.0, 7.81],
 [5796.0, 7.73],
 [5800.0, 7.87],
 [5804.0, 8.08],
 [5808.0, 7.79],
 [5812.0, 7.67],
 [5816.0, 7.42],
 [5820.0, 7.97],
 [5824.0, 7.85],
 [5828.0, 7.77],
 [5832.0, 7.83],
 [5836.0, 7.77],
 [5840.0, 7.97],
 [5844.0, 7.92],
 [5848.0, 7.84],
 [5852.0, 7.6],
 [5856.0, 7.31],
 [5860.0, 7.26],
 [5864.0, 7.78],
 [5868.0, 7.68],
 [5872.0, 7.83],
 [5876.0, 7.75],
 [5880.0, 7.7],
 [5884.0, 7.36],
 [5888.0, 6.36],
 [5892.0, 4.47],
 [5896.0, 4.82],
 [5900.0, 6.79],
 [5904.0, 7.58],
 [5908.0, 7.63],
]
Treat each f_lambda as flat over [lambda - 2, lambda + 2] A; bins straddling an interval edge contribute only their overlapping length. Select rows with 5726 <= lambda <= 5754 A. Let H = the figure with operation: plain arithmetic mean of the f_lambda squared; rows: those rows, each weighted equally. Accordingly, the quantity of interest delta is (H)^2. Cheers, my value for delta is 3516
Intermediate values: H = 59.3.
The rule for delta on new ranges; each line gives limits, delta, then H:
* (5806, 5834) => 3624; 60.2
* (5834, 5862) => 3464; 58.9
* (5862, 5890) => 3181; 56.4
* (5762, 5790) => 3381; 58.1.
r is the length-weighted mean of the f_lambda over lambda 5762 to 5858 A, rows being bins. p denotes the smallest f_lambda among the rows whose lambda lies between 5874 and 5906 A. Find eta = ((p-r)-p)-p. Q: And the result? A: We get -12.2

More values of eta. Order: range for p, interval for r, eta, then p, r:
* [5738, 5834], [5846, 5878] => -14.3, 6.69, 7.63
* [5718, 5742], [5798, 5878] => -15.3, 7.53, 7.75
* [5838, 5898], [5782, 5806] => -12.1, 4.47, 7.62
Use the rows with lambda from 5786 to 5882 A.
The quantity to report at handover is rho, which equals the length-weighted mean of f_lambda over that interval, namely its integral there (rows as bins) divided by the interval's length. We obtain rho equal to 7.74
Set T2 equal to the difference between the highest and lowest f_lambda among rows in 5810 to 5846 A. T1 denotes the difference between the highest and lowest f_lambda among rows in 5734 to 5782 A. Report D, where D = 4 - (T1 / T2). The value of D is 2.6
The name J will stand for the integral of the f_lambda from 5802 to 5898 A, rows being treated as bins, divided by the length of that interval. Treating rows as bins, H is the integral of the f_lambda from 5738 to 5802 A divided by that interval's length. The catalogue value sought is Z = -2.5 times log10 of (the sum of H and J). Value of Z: -2.95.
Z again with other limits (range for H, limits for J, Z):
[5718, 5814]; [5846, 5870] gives -2.96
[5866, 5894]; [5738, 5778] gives -2.92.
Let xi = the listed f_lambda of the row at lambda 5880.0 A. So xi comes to 7.7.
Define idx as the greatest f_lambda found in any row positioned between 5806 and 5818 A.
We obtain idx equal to 7.79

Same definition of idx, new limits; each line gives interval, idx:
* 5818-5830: 7.97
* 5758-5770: 8.08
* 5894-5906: 7.58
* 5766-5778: 8.11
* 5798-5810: 8.08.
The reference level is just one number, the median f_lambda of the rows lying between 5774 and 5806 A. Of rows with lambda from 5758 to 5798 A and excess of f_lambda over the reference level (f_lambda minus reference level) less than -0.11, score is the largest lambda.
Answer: 5788.0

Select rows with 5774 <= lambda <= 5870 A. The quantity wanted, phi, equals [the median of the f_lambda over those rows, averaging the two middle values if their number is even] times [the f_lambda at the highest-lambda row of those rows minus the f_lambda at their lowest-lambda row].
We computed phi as -1.2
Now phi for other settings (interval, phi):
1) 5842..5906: -2.6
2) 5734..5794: -0.1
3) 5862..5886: -3.2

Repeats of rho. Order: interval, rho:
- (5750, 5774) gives 7.72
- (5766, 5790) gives 7.66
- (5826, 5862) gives 7.70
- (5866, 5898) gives 6.75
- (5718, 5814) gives 7.71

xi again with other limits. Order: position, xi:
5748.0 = 7.73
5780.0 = 7.68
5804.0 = 8.08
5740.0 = 7.62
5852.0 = 7.6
